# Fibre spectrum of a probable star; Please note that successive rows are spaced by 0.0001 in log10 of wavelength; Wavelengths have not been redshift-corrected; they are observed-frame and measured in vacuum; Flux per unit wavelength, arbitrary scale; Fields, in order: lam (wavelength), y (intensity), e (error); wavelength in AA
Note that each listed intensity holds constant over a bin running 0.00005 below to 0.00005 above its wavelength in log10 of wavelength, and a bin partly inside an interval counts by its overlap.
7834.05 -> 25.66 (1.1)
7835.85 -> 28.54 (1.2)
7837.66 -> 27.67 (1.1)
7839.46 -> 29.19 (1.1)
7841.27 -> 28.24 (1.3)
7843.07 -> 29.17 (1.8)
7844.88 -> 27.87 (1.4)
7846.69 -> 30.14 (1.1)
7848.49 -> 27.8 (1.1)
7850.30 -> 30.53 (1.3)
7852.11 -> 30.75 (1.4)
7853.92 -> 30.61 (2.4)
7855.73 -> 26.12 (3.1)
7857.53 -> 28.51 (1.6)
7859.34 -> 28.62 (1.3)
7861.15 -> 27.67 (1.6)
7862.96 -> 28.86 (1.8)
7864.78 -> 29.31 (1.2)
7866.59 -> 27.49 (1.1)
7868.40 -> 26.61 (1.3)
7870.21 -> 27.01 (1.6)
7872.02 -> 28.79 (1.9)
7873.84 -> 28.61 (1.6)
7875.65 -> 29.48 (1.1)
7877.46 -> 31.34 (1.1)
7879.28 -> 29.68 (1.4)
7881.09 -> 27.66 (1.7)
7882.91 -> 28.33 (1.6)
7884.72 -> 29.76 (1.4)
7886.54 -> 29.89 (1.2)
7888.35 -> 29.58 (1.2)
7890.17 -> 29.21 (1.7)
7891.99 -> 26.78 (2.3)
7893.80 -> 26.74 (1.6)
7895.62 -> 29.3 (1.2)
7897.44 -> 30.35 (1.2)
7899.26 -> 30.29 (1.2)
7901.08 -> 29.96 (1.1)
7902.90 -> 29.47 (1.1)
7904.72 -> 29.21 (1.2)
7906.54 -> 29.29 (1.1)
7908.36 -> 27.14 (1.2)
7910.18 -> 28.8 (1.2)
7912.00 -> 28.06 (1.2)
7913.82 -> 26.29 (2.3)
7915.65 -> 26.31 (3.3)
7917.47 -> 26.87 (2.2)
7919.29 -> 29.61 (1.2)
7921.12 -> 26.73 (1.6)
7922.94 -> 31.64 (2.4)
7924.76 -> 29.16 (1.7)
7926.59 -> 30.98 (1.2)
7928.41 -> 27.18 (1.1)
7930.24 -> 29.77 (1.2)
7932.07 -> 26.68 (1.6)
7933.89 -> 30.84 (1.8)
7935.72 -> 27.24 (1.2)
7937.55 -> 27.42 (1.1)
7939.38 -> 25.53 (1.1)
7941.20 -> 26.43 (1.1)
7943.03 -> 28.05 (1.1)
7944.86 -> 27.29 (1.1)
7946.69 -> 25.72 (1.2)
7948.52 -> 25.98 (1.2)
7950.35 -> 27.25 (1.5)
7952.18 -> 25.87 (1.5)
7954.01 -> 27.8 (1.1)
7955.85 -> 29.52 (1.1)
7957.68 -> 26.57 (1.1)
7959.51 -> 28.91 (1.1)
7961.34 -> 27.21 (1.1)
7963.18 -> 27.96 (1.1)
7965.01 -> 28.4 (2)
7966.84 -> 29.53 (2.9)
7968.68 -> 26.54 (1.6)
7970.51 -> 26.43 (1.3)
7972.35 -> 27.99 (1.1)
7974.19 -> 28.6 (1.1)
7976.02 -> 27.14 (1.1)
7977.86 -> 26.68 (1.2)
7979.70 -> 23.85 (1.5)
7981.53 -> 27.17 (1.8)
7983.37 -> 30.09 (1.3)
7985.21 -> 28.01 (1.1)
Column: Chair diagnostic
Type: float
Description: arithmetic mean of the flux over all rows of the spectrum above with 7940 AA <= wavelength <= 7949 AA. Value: 26.7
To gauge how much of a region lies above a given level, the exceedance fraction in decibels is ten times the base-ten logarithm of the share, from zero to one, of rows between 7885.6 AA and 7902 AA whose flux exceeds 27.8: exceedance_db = -1.1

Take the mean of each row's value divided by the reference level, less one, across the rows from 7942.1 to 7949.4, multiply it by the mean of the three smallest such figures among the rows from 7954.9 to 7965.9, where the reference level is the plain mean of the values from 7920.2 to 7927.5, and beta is 0.008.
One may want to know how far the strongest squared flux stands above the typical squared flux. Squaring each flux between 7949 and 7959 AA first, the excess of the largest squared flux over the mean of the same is 119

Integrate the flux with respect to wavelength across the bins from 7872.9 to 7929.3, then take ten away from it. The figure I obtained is 1616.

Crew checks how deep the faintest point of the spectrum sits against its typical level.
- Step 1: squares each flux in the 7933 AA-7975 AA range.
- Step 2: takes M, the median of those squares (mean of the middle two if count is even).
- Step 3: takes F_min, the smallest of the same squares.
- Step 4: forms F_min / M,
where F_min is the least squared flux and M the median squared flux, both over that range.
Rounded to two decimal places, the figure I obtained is 0.88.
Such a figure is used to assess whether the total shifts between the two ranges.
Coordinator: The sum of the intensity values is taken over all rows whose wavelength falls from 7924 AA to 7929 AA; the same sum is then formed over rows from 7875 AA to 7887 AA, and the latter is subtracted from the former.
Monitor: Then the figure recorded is -119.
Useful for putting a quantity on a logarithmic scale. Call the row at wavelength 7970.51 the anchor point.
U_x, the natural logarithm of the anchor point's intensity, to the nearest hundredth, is 3.27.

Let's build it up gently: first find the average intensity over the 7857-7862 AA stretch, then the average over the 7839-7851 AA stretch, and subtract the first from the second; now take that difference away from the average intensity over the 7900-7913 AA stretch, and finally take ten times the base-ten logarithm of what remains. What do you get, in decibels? 14.5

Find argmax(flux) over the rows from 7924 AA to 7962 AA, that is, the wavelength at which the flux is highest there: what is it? 7926.59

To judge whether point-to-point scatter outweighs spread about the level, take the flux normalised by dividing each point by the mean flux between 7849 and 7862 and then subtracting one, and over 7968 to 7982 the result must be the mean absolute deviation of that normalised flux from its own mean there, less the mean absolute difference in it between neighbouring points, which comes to -0.019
